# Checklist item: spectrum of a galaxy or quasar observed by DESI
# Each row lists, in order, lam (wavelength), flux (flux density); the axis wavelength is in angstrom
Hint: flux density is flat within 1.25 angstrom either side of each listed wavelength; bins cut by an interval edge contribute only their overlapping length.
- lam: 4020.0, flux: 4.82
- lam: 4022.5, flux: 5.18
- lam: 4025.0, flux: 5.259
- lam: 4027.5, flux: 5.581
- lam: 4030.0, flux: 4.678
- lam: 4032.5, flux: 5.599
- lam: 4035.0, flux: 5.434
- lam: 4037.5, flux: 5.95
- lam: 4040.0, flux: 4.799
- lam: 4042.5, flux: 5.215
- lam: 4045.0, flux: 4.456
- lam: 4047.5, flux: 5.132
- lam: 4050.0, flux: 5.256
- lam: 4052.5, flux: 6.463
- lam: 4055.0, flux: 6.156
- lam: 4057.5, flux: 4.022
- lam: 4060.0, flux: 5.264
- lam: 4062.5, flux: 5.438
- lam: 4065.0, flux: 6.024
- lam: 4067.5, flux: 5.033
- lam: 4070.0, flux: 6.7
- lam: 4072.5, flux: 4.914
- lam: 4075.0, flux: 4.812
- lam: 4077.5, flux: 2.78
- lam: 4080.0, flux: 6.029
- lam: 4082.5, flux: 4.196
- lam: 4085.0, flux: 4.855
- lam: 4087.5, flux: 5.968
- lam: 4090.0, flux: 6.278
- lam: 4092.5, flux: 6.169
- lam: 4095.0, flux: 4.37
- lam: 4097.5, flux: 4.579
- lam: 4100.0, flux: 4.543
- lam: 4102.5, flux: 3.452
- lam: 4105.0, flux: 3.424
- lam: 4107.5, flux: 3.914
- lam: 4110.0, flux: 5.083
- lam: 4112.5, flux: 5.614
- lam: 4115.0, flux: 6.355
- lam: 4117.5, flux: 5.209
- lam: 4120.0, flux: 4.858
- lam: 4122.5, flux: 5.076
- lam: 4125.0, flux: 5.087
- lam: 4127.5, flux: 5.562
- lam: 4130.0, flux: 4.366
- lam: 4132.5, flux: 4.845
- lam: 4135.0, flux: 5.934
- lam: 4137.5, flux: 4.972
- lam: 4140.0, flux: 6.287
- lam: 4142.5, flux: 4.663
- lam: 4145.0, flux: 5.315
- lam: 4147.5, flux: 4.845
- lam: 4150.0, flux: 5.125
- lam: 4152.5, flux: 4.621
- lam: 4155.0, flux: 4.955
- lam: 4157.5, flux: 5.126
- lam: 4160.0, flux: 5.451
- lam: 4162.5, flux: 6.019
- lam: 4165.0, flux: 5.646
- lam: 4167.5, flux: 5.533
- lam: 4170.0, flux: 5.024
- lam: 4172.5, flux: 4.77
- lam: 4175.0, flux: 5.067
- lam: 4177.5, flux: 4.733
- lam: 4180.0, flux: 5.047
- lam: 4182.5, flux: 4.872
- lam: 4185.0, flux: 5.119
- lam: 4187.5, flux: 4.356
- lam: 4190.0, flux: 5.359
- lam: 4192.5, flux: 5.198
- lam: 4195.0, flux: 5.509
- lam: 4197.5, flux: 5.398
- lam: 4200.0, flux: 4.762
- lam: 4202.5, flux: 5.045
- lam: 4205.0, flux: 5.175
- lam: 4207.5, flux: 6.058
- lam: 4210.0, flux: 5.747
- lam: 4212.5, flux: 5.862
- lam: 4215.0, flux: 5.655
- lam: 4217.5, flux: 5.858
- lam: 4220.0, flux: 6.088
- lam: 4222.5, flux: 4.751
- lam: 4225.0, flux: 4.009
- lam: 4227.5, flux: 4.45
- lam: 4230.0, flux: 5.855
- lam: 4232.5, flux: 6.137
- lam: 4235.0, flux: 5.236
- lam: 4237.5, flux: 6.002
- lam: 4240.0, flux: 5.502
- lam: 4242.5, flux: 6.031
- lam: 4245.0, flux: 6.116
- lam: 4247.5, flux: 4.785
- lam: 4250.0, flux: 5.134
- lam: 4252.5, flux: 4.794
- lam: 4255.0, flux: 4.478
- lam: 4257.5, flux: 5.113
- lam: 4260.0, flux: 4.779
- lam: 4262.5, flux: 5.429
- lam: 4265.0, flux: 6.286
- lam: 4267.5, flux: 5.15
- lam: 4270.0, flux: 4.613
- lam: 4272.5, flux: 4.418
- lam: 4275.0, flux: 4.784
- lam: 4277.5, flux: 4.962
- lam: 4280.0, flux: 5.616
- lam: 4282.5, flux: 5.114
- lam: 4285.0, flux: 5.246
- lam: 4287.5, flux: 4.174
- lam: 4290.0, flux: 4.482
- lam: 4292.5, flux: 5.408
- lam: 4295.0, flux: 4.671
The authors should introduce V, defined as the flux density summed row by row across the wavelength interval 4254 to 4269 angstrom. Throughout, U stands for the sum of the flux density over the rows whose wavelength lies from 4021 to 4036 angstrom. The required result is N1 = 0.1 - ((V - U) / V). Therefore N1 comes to 0.12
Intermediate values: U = 31.7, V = 31.2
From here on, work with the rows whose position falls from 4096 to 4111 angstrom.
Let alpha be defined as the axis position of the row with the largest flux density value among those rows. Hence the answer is 4110.0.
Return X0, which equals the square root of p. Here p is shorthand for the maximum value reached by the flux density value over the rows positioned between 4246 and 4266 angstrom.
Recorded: 2.51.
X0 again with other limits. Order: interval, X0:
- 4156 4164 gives 2.45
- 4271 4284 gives 2.37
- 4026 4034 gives 2.37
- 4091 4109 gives 2.48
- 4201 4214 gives 2.46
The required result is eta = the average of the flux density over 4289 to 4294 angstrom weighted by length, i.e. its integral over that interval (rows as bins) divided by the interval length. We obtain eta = 4.95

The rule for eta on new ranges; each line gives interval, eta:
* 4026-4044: 5.31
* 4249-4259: 4.87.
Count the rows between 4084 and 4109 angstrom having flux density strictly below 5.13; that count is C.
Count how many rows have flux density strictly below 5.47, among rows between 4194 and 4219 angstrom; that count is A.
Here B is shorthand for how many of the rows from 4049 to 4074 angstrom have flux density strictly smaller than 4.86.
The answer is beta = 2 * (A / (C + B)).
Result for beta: 1.0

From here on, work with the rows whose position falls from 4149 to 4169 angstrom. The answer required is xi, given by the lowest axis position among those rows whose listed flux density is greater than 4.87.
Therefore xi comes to 4150.0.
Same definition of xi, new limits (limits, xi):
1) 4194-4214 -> 4195.0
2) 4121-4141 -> 4122.5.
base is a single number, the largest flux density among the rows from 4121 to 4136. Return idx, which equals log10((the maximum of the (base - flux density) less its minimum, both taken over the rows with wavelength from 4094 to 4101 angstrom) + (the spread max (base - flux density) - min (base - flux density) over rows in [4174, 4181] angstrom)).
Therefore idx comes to -0.27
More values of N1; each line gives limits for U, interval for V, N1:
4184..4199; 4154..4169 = 0.05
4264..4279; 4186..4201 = 0.09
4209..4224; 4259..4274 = 0.21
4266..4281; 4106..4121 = 0.05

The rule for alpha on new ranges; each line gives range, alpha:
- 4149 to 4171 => 4162.5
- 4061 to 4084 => 4070.0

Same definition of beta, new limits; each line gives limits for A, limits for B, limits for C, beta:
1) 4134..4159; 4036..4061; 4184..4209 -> 2.3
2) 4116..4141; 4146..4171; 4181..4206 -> 2.0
